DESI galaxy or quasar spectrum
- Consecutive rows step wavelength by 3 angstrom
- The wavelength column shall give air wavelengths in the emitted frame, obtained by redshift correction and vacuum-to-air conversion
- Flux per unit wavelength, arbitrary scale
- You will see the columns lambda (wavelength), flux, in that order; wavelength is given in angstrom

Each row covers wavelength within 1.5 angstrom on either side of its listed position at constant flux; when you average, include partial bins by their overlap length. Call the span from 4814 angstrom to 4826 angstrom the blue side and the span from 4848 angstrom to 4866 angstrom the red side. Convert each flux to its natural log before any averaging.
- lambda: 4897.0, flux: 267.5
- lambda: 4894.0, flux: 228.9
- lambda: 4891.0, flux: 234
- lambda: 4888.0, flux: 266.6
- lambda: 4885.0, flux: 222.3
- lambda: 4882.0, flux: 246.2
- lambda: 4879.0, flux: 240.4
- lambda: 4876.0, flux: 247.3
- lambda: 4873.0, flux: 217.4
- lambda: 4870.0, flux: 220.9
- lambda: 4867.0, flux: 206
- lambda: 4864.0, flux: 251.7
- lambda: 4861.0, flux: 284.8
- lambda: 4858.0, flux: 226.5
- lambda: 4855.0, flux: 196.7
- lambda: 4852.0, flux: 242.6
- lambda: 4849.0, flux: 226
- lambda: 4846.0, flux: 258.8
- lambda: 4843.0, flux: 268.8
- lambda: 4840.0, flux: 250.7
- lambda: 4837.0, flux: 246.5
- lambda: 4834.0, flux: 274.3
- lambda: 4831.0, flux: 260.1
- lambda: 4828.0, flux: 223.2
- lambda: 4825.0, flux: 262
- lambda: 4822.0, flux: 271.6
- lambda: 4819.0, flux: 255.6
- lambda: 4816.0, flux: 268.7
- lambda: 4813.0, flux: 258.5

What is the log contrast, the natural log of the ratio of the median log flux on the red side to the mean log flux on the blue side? -0.022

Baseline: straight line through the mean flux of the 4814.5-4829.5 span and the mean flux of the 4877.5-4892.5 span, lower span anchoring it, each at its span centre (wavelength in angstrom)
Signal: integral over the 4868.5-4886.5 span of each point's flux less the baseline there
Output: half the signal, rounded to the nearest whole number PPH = -101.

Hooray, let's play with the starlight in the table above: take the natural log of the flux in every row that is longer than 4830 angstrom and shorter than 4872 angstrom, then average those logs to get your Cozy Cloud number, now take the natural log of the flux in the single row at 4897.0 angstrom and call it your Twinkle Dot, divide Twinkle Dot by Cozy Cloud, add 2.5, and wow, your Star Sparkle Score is 3.52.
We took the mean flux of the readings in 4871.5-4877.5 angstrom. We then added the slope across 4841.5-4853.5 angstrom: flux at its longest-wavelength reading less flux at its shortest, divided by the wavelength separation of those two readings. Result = 229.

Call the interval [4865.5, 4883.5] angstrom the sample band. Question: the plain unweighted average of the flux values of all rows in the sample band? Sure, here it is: 230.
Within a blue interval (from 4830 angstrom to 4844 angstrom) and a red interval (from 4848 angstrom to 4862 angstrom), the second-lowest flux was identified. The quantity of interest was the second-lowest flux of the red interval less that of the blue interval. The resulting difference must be -25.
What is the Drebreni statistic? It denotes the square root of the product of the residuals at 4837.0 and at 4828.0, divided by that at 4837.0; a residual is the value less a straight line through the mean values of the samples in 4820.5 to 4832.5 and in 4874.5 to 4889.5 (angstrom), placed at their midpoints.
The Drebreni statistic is -2.3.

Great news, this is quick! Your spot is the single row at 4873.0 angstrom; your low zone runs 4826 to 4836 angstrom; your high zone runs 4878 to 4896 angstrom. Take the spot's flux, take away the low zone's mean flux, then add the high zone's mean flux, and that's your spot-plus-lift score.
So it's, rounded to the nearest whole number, 205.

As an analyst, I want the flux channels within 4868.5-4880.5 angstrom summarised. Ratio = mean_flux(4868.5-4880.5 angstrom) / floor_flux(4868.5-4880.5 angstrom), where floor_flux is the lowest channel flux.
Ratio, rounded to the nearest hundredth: 1.06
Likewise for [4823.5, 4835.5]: 1.14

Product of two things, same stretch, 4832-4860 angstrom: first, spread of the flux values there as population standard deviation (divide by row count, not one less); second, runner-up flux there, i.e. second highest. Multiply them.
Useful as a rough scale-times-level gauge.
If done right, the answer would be 6123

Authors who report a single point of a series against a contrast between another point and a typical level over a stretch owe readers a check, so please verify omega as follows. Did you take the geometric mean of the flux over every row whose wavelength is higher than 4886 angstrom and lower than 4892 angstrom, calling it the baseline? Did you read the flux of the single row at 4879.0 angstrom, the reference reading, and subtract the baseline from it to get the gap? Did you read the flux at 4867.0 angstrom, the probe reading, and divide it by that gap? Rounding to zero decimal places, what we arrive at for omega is -22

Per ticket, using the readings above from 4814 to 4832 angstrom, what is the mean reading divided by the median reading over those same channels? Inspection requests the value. 0.98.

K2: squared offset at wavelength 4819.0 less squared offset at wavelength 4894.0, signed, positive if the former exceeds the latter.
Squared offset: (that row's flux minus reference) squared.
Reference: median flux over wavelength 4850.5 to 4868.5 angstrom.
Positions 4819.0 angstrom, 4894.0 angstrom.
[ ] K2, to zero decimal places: 411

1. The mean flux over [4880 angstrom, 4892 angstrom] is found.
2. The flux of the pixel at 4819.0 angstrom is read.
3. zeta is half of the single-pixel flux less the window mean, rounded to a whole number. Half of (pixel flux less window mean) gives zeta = 7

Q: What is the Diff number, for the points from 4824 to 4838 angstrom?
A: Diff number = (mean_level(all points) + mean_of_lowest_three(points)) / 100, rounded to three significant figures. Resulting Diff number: 4.96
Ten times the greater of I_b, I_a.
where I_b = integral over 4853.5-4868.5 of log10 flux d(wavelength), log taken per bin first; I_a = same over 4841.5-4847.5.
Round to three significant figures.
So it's 355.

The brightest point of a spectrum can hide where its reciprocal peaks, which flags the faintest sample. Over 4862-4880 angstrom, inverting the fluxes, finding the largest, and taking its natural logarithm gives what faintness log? -5.33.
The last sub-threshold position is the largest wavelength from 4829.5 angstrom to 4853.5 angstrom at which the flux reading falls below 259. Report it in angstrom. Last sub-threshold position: 4852.0 angstrom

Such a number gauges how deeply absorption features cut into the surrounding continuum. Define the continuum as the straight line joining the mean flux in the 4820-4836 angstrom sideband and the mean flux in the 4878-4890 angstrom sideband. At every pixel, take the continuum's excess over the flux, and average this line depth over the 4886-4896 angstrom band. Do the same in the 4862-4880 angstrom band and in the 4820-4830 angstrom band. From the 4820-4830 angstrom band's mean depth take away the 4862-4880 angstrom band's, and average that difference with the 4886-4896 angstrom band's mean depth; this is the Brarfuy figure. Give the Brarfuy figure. -5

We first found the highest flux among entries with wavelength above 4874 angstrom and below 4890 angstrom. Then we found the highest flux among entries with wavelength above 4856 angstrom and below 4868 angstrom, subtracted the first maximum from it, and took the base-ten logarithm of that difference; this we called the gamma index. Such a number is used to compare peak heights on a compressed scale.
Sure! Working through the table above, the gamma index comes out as 1.3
